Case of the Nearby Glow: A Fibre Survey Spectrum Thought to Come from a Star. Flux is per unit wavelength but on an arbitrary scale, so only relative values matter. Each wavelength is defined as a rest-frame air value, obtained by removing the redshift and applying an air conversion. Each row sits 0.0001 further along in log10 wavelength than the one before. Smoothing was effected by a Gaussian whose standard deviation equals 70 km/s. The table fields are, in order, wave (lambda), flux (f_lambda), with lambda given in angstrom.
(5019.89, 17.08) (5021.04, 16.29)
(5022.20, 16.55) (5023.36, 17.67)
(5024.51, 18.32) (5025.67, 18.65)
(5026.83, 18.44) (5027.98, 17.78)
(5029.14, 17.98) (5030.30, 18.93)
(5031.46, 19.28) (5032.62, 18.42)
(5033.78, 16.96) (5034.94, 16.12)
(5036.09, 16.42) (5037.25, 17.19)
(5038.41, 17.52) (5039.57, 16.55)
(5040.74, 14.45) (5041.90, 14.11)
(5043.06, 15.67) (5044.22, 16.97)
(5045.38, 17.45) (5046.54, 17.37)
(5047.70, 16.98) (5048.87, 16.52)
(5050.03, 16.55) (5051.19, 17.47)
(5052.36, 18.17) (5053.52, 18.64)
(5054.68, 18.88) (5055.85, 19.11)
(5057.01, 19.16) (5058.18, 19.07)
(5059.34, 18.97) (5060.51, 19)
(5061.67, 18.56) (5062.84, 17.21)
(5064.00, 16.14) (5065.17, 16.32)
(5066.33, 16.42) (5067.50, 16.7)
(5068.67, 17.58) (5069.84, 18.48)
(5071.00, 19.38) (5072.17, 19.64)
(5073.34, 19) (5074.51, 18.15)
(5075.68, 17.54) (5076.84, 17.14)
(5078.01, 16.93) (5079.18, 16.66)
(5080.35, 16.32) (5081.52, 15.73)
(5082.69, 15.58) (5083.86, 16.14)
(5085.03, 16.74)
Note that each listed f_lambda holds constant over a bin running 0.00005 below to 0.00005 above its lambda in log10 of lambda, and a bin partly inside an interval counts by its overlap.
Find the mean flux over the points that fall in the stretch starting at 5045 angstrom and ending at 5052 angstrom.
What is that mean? 17.1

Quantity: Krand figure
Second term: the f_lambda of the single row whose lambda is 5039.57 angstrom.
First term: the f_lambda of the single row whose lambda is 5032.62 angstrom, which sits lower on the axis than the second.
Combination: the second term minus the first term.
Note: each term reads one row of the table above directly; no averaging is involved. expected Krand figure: -1.9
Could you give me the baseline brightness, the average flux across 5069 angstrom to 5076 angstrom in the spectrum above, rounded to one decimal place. 18.7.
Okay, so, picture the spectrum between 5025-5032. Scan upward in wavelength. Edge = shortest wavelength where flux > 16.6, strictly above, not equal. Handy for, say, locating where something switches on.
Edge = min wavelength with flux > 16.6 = 5025.67 angstrom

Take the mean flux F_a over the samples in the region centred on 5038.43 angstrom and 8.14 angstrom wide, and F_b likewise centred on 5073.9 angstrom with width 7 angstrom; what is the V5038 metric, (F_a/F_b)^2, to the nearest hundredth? 0.75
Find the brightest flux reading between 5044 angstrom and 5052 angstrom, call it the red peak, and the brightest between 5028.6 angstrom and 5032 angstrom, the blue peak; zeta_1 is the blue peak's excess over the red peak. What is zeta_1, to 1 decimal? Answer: 1.8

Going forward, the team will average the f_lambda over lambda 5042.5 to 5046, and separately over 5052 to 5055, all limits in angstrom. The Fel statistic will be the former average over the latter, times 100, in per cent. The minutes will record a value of 89.9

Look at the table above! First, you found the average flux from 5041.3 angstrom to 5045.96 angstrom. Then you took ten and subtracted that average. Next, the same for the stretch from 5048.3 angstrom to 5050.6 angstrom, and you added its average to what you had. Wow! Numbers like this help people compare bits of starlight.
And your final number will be 10.5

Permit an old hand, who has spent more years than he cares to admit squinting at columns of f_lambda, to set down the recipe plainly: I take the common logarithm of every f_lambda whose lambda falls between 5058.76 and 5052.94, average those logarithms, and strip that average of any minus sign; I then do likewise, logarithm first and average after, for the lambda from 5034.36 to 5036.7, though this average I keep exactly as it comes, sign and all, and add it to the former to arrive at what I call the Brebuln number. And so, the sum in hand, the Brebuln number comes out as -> 2.49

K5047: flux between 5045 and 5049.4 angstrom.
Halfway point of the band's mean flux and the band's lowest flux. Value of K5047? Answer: 16.8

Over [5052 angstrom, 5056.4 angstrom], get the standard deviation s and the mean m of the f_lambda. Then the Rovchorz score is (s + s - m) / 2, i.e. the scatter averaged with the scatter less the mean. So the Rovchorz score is -9.0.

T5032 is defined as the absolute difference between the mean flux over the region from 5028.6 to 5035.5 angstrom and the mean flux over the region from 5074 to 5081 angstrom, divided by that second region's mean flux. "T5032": 0.048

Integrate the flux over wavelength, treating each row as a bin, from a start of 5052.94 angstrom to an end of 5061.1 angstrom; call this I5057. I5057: 155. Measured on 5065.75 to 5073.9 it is 148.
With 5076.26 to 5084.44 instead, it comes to 134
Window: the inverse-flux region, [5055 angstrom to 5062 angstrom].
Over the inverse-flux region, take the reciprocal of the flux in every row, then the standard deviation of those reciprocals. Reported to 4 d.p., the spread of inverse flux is 0.0006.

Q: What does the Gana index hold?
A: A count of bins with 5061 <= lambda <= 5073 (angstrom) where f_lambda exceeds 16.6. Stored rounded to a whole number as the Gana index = 7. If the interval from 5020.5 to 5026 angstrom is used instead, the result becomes 3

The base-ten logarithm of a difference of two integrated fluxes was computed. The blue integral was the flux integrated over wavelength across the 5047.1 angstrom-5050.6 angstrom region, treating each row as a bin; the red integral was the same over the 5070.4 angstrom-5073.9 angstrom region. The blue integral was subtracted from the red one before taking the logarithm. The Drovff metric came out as 1.0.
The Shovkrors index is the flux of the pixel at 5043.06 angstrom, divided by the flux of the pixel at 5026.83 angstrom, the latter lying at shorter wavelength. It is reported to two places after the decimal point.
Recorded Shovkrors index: 0.85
